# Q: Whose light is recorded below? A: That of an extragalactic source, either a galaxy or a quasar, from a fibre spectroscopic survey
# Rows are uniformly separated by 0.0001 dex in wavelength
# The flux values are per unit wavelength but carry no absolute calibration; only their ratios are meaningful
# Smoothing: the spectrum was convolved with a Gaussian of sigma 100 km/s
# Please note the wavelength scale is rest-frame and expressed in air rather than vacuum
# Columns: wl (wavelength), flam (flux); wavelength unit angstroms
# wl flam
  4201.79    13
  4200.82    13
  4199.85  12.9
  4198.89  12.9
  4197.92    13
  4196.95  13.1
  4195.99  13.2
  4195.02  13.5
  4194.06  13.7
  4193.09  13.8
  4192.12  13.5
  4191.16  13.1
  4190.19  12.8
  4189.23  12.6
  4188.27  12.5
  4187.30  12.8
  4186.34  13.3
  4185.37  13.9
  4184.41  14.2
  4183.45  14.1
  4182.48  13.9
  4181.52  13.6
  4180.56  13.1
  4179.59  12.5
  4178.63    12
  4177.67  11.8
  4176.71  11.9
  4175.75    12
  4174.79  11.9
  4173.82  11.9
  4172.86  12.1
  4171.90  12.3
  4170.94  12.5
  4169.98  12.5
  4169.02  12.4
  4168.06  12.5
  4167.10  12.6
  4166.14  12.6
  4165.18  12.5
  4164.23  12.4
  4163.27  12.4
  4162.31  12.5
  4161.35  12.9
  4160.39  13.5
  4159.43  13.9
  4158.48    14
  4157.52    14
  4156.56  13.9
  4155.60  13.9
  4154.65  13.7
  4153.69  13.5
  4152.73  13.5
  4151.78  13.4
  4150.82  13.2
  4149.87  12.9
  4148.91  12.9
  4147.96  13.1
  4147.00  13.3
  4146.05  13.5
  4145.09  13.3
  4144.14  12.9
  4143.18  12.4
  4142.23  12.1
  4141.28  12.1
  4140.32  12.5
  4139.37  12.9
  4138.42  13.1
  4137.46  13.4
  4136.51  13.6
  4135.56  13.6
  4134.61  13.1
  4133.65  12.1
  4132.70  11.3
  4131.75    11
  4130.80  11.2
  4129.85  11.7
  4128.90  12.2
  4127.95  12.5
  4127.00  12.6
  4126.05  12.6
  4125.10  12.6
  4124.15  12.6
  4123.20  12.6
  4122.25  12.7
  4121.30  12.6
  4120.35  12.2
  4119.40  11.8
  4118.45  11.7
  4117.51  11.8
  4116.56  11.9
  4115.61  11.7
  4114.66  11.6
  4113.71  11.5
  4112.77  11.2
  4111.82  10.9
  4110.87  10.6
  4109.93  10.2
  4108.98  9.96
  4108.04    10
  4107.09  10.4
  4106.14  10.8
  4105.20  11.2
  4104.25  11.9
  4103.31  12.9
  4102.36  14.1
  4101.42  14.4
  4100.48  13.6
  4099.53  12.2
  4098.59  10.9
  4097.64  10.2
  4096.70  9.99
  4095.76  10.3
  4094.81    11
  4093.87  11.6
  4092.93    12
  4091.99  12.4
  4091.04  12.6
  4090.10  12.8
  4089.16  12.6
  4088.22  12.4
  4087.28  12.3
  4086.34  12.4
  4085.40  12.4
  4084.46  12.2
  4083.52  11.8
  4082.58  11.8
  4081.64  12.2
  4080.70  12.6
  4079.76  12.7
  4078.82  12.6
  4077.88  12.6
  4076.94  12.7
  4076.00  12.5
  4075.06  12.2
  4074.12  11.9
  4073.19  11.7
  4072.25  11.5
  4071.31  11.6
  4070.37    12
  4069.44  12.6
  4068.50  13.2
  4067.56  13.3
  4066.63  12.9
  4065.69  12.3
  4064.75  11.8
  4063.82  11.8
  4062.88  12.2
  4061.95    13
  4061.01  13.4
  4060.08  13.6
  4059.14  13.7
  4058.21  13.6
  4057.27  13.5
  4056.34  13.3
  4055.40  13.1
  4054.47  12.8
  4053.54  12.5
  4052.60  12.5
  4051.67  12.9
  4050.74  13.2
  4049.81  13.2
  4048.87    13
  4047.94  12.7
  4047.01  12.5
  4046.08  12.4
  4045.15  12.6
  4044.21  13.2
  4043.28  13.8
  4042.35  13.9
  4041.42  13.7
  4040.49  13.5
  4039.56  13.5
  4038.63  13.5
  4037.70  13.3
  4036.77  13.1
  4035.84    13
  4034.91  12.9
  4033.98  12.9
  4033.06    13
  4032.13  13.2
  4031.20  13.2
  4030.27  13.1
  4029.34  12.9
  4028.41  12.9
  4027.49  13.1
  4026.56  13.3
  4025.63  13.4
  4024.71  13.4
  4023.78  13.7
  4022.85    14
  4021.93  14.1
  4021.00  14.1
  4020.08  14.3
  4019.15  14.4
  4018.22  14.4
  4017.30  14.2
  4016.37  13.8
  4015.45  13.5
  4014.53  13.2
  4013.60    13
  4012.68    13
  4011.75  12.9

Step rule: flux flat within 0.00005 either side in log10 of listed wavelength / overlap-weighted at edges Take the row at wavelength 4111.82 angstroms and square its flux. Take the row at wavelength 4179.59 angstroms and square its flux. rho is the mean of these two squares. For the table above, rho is 138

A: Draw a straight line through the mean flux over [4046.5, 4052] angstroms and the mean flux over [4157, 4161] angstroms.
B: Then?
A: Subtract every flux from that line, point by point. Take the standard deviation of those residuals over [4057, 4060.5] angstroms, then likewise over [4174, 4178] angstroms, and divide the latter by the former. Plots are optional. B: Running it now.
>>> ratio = 1.2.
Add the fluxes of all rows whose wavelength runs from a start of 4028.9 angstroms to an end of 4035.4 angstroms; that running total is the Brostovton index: 91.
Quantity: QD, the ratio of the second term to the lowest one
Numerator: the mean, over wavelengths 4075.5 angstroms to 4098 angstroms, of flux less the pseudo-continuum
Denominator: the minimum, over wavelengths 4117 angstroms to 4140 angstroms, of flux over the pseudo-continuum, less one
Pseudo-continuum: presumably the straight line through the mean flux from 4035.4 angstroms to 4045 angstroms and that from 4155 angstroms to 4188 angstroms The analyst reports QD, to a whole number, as 8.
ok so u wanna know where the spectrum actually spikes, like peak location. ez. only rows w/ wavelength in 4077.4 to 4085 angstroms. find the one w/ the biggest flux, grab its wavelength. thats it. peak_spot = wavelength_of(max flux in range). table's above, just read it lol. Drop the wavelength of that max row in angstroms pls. 4079.76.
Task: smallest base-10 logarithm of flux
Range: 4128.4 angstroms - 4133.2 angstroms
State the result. 1.04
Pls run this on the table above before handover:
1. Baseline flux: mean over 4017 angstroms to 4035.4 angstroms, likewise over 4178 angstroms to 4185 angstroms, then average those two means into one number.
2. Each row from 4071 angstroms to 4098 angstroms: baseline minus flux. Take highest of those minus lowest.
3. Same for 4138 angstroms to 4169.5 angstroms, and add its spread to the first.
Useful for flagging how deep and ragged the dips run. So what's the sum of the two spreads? 4.7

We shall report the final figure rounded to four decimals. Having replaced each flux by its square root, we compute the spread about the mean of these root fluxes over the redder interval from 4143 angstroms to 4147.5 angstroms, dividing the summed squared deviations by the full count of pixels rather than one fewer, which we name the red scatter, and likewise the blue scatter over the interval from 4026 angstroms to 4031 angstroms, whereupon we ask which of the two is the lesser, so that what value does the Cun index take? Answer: 0.0207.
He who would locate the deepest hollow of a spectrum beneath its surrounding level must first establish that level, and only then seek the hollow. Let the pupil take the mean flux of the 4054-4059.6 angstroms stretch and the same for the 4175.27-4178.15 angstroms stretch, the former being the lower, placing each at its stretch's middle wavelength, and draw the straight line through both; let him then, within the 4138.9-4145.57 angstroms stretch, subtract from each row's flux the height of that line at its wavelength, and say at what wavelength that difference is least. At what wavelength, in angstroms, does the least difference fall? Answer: 4141.28 angstroms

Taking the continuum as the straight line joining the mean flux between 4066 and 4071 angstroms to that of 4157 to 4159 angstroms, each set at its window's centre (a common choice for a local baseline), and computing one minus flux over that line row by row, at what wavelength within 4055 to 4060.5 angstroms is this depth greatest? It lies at 4055.40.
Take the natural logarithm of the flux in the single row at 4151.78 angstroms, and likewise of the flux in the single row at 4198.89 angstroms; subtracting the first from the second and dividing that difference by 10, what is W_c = -0.0038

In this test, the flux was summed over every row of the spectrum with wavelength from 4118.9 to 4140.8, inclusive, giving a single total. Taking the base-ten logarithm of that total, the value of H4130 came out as 2.46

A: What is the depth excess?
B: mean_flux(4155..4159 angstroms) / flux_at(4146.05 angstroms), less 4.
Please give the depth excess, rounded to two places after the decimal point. -2.97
